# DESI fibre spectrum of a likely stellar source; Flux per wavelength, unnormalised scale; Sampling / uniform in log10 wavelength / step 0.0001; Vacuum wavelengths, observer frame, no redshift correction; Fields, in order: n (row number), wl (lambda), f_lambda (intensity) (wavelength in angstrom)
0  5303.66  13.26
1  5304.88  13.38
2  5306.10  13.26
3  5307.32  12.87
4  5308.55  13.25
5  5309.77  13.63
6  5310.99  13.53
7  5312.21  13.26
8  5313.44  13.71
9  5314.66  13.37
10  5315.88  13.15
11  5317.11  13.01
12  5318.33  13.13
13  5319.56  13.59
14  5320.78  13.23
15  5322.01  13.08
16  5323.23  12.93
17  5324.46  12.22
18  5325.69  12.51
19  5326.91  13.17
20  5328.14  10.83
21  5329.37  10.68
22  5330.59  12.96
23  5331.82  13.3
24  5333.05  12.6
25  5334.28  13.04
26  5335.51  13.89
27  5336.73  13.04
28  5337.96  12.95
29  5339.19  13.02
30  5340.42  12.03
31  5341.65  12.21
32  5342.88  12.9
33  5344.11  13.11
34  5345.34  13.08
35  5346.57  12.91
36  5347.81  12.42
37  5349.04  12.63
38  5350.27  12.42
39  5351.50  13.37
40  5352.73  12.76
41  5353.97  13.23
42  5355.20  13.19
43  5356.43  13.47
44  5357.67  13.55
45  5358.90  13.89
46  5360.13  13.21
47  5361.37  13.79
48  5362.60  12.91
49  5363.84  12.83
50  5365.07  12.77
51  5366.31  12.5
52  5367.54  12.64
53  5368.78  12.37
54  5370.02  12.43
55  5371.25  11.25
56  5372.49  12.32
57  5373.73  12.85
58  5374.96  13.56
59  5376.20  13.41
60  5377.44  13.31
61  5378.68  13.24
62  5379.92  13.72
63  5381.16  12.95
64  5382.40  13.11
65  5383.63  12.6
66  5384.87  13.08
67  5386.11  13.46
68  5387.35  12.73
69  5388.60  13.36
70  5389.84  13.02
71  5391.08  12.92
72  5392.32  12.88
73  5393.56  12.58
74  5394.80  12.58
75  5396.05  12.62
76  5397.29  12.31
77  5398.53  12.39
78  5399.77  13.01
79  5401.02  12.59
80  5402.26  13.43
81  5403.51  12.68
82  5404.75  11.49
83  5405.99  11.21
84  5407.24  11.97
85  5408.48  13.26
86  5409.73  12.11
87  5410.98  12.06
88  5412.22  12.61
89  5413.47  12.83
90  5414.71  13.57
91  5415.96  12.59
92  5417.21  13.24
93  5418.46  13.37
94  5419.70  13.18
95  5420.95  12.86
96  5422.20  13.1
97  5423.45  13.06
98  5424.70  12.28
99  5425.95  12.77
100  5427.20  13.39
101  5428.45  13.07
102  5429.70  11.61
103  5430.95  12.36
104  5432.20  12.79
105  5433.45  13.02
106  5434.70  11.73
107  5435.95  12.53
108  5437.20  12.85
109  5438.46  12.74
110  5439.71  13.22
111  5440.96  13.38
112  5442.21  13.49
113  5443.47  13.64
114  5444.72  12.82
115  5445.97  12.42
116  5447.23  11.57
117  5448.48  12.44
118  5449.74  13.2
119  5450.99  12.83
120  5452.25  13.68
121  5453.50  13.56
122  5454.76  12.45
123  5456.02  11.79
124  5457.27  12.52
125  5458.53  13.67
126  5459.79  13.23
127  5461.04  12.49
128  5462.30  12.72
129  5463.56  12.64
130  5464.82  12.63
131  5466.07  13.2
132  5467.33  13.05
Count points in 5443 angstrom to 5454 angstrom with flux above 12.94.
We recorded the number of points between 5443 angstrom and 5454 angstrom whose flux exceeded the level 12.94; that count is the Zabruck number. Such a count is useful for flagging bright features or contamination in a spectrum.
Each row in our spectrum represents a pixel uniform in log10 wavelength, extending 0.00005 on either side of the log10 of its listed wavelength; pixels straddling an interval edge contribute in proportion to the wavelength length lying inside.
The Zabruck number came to 4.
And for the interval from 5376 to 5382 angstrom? 5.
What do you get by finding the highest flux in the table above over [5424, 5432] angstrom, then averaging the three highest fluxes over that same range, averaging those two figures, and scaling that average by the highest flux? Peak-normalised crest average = 0.988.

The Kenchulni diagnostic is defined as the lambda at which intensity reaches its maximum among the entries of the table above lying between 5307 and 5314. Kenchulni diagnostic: 5313.44 angstrom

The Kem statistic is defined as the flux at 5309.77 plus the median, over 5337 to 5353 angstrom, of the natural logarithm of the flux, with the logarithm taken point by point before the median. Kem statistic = 16.2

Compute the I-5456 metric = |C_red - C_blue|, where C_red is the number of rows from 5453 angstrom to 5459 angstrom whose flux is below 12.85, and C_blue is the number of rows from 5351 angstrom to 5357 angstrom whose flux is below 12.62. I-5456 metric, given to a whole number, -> 3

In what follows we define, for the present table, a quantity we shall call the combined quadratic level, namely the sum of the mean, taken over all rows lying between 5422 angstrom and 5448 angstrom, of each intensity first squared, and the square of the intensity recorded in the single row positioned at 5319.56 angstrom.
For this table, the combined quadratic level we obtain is 348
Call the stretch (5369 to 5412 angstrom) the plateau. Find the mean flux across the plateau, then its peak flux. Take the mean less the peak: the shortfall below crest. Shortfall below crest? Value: -1.00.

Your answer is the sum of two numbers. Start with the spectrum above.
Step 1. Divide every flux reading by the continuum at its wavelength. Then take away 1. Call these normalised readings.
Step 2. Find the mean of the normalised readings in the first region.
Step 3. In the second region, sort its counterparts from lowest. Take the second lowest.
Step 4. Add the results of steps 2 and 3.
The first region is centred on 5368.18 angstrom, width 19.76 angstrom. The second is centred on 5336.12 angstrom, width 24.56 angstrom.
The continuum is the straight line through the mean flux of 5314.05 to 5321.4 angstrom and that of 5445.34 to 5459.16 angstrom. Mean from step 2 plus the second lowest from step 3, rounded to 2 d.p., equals -0.19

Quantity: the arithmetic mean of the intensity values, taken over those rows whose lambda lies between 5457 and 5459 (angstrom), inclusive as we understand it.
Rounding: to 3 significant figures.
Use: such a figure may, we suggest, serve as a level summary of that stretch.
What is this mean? 13.1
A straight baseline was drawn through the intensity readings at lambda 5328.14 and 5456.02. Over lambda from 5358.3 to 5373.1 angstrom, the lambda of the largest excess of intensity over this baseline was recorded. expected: 5358.90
